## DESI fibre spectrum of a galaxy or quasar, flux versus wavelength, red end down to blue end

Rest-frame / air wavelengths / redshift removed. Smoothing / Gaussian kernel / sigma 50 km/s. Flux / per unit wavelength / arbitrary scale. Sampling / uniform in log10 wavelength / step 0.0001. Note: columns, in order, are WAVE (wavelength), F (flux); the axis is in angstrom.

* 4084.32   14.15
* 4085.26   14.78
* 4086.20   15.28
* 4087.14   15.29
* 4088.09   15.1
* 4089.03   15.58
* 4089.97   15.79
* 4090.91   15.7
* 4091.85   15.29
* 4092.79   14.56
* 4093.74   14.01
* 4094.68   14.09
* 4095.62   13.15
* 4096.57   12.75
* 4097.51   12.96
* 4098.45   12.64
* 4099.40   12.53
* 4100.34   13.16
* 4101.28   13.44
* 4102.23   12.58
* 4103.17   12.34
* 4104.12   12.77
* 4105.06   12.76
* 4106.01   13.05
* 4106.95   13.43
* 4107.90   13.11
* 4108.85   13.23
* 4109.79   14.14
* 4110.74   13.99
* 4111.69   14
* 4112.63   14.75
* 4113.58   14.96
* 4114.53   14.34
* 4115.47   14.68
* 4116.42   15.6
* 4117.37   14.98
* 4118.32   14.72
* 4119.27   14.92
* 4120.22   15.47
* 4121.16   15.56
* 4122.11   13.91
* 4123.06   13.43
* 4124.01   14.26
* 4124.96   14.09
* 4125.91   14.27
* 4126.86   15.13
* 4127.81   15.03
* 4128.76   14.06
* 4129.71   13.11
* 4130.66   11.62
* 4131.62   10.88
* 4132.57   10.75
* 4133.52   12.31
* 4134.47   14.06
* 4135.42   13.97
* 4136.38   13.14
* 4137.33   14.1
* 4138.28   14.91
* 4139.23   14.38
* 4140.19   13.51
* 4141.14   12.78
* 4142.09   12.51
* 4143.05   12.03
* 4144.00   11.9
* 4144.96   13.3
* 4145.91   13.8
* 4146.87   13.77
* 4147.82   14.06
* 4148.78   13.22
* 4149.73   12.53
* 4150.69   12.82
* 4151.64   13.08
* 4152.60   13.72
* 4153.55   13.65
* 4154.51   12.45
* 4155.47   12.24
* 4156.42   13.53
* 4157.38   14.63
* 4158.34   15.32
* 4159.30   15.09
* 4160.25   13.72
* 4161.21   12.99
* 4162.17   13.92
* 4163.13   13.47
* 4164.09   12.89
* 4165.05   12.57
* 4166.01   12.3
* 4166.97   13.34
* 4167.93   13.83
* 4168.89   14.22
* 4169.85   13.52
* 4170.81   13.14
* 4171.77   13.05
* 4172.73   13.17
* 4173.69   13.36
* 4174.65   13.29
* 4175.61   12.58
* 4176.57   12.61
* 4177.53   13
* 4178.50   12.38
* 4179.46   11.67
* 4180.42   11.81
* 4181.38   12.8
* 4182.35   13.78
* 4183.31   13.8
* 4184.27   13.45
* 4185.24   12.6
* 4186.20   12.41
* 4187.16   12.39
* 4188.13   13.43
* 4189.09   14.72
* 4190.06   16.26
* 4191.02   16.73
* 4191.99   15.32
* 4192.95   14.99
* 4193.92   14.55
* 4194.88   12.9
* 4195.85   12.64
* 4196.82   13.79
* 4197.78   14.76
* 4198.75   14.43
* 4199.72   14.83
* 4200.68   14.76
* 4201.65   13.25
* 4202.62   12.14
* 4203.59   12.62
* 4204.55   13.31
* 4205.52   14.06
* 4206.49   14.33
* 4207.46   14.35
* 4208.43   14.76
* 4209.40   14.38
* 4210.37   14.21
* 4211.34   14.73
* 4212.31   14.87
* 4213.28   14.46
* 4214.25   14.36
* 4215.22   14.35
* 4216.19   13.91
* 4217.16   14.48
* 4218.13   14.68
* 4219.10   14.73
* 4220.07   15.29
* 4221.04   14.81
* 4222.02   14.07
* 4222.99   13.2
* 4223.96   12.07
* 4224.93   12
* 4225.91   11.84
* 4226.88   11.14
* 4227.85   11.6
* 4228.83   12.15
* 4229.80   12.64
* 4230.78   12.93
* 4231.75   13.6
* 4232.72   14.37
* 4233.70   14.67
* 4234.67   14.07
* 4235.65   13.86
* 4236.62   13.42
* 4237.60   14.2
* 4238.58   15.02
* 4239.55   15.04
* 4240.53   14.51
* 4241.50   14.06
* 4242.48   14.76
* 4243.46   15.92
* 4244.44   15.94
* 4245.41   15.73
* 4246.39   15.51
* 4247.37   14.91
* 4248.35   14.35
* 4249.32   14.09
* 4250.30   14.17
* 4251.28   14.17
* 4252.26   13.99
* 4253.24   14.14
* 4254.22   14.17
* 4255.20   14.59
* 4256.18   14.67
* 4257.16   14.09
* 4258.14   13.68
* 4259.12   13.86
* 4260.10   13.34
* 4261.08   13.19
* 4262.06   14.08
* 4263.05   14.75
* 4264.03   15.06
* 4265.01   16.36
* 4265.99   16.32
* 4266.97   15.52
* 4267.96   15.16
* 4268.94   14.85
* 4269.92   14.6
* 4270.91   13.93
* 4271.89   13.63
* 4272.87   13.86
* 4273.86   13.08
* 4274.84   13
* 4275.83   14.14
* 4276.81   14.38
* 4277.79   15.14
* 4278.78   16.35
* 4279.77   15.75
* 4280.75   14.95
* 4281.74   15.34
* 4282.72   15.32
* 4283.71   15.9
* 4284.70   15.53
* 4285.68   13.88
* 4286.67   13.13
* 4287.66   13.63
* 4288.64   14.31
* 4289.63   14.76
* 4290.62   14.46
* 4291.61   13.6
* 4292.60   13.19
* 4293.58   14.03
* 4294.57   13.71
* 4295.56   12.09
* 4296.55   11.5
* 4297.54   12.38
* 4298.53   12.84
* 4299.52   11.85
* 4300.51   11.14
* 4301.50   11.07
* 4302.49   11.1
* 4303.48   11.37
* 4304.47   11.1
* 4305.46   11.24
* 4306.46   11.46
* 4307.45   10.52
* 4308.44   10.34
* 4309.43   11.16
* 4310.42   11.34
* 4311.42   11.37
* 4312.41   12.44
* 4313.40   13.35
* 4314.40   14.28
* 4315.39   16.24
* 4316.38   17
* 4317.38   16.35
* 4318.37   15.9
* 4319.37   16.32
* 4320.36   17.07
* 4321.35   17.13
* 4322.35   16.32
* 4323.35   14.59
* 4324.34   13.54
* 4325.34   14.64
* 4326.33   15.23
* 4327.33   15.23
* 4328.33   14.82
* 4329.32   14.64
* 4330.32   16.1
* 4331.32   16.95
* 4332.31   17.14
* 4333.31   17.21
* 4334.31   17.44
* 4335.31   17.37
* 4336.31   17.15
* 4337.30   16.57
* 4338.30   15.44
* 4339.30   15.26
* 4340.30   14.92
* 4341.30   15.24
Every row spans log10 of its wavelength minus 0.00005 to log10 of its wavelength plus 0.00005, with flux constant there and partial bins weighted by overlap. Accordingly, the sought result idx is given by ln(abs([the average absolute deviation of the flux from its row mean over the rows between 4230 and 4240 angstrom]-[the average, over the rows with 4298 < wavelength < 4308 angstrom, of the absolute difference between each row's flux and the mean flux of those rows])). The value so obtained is -2.02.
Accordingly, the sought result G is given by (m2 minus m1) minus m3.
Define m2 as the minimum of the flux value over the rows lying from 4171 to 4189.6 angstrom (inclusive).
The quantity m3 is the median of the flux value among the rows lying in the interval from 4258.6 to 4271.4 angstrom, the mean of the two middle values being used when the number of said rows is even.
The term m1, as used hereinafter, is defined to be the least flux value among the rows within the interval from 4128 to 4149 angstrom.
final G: -14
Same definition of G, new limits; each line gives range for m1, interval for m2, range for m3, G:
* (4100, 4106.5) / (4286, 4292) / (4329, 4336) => -16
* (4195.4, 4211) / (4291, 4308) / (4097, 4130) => -16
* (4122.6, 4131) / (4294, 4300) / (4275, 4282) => -15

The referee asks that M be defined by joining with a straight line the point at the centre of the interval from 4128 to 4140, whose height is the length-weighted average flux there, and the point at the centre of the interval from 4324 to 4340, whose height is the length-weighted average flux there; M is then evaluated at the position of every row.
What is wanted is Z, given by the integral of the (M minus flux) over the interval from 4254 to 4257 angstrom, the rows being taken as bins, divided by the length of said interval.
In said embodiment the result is 0.4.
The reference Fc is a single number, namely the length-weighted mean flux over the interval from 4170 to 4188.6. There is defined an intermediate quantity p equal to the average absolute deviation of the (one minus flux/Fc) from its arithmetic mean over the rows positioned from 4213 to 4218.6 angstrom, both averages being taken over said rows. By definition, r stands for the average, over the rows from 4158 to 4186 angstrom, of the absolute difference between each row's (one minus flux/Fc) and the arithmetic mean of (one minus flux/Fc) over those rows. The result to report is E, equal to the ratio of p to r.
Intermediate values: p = 0.013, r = 0.05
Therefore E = 0.3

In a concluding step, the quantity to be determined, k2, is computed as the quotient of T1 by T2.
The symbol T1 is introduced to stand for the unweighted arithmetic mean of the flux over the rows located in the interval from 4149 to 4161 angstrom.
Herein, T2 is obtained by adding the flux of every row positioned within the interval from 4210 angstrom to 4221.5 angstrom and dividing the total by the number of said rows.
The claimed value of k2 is 0.93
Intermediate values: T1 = 13.6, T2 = 14.6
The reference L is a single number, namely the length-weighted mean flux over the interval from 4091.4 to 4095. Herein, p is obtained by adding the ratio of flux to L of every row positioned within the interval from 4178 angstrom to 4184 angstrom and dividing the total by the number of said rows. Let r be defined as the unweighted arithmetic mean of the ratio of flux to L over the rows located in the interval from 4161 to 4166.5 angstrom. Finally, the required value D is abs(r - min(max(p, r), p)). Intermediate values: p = 0.88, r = 0.90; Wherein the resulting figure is 0.02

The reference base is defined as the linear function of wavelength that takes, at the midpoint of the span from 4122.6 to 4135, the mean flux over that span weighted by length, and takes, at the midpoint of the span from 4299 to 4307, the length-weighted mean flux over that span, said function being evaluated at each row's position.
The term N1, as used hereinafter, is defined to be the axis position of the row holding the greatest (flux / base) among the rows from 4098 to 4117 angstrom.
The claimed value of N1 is 4116.42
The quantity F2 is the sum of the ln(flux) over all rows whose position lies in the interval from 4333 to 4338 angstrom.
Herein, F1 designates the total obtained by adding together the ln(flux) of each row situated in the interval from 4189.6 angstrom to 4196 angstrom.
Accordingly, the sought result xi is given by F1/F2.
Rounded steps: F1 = 19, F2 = 14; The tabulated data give 1.3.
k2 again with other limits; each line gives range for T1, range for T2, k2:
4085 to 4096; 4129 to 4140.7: 1.14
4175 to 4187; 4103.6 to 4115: 0.93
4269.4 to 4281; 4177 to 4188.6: 1.13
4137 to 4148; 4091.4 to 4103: 1.00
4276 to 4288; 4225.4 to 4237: 1.15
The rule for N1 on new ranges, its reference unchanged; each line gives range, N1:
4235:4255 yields 4244.44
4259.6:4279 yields 4278.78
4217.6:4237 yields 4220.07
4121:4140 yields 4121.16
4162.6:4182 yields 4168.89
